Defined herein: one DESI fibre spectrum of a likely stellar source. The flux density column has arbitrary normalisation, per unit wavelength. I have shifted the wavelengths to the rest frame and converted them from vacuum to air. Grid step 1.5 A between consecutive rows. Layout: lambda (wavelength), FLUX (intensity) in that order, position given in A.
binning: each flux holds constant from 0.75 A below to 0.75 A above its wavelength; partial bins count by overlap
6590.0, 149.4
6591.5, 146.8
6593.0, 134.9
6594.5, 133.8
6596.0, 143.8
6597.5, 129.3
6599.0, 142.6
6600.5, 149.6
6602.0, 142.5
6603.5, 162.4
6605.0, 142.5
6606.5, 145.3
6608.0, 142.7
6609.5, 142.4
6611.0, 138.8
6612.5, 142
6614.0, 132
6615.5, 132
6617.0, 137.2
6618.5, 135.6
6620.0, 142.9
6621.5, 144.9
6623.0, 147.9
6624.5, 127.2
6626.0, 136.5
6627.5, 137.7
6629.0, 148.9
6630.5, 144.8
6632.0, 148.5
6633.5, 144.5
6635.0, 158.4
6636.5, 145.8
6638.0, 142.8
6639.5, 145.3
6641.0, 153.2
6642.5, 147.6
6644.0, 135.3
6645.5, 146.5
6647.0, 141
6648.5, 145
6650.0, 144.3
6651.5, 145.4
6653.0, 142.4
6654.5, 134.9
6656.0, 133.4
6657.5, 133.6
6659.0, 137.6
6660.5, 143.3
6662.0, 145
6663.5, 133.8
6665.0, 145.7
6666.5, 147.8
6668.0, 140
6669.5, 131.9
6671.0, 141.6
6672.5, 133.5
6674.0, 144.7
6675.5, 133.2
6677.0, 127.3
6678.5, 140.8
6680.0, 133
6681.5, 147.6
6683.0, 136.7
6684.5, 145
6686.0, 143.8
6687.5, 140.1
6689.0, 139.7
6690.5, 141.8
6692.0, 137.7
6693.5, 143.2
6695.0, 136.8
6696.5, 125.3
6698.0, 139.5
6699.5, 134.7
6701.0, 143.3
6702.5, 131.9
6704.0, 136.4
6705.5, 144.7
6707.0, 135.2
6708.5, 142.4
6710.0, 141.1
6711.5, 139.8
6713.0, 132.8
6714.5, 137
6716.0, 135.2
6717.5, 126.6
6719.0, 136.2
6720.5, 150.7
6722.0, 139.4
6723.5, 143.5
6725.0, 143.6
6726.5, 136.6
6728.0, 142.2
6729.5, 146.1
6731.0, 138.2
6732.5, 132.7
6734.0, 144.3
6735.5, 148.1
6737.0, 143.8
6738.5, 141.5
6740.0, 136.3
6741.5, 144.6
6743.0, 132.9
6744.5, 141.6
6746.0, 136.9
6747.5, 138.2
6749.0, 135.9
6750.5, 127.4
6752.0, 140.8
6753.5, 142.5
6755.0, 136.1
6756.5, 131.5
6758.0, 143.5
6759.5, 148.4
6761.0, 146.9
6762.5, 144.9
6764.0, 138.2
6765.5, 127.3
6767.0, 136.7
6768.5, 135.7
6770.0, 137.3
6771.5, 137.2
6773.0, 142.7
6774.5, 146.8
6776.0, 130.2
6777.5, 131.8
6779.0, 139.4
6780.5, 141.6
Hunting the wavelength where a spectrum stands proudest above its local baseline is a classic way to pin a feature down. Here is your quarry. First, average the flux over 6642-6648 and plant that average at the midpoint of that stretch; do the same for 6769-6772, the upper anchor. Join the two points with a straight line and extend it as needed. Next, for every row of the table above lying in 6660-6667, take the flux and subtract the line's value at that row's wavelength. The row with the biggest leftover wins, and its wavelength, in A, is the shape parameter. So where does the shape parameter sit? 6666.5 A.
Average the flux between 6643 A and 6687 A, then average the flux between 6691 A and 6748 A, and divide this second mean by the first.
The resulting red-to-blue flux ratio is 0.994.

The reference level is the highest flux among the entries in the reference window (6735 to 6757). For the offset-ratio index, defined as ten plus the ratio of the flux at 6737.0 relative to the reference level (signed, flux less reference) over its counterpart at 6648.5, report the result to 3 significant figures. 11.4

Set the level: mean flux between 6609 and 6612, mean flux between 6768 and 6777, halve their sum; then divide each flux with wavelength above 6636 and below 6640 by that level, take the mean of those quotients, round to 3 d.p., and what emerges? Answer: 1.037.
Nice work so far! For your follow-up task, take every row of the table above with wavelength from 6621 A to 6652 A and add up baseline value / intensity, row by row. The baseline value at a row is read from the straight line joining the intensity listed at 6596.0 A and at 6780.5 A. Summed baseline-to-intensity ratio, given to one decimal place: 20.9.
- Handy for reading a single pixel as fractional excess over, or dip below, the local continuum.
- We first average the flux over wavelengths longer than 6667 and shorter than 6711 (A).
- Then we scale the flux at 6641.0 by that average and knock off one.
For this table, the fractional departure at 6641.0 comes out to 0.11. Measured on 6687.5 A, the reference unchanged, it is 0.01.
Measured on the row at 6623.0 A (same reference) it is 0.07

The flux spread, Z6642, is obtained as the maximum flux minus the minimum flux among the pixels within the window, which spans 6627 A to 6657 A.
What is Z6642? 25.0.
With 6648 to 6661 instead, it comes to 12.0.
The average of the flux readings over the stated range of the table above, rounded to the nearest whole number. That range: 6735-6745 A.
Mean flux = 141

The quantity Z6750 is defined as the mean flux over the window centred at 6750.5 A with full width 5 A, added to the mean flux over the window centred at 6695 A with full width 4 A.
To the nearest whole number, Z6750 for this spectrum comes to 270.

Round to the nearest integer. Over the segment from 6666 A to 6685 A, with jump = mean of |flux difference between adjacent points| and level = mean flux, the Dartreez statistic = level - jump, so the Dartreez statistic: 129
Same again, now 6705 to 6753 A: 133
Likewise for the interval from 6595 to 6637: 135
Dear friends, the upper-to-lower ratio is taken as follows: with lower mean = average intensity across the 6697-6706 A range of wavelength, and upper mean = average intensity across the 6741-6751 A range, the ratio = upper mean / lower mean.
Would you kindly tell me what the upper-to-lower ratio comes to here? 0.99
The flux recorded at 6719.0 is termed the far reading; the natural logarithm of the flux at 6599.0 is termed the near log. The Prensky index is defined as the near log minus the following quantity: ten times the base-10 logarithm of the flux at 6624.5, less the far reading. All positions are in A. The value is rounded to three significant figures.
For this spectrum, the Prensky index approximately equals 120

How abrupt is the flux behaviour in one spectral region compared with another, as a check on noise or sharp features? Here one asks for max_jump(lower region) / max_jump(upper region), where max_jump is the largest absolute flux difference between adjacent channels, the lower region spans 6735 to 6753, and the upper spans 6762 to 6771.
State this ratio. 1.2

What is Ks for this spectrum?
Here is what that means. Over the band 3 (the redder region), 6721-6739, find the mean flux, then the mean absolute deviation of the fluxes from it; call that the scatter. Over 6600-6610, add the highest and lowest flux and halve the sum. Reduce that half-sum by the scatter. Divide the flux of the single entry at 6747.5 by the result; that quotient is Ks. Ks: 0.93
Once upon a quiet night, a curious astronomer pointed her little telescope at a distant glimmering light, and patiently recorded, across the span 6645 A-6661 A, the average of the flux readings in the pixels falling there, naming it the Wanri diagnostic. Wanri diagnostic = 141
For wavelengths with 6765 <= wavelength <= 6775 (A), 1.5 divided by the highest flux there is 0.0102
